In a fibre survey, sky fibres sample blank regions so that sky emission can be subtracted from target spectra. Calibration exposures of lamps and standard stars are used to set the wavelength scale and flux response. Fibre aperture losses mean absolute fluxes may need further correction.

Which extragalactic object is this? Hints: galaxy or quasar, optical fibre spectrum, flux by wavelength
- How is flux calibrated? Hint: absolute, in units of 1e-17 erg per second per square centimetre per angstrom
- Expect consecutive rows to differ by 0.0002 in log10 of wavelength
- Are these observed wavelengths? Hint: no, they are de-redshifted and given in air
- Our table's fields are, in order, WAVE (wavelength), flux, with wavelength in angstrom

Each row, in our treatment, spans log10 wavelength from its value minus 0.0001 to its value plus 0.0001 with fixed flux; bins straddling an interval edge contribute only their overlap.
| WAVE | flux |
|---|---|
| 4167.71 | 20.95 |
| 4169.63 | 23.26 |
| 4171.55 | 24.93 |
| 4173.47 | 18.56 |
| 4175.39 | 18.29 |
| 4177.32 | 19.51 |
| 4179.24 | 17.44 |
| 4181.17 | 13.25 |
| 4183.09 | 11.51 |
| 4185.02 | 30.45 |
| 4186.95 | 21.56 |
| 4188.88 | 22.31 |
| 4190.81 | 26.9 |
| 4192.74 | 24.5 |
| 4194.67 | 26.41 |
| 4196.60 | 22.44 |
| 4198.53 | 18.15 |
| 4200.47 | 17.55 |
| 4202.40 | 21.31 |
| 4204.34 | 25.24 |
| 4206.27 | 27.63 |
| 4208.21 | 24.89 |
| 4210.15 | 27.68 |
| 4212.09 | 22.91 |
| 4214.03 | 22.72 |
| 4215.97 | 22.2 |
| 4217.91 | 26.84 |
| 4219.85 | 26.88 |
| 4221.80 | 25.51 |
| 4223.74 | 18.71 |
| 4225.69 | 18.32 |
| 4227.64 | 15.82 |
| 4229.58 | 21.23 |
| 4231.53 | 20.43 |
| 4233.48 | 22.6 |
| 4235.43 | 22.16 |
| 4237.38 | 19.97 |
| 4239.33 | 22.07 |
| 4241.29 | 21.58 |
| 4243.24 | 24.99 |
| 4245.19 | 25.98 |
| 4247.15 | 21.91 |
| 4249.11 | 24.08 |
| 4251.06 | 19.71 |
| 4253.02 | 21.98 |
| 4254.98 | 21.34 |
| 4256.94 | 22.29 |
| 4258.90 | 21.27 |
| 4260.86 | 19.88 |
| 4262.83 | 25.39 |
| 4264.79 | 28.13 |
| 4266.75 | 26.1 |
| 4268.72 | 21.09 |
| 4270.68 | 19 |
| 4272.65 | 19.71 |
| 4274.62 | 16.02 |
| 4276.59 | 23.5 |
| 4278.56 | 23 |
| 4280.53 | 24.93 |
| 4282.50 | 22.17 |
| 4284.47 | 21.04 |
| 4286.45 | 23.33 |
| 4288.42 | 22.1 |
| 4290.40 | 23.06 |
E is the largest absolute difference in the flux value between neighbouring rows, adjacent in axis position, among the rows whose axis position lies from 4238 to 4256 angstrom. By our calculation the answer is 4.4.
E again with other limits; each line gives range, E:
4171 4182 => 6.4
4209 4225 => 6.8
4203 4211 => 2.8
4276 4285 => 2.8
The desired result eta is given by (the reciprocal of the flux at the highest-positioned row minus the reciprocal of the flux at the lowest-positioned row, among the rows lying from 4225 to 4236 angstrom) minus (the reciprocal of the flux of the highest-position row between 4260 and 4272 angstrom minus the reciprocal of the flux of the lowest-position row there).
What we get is -0.012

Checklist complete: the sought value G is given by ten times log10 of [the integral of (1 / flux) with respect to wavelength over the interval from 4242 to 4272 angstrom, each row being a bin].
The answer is 1.24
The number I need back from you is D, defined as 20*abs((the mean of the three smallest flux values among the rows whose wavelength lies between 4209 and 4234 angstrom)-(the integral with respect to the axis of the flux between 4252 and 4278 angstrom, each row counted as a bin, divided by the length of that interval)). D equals 87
